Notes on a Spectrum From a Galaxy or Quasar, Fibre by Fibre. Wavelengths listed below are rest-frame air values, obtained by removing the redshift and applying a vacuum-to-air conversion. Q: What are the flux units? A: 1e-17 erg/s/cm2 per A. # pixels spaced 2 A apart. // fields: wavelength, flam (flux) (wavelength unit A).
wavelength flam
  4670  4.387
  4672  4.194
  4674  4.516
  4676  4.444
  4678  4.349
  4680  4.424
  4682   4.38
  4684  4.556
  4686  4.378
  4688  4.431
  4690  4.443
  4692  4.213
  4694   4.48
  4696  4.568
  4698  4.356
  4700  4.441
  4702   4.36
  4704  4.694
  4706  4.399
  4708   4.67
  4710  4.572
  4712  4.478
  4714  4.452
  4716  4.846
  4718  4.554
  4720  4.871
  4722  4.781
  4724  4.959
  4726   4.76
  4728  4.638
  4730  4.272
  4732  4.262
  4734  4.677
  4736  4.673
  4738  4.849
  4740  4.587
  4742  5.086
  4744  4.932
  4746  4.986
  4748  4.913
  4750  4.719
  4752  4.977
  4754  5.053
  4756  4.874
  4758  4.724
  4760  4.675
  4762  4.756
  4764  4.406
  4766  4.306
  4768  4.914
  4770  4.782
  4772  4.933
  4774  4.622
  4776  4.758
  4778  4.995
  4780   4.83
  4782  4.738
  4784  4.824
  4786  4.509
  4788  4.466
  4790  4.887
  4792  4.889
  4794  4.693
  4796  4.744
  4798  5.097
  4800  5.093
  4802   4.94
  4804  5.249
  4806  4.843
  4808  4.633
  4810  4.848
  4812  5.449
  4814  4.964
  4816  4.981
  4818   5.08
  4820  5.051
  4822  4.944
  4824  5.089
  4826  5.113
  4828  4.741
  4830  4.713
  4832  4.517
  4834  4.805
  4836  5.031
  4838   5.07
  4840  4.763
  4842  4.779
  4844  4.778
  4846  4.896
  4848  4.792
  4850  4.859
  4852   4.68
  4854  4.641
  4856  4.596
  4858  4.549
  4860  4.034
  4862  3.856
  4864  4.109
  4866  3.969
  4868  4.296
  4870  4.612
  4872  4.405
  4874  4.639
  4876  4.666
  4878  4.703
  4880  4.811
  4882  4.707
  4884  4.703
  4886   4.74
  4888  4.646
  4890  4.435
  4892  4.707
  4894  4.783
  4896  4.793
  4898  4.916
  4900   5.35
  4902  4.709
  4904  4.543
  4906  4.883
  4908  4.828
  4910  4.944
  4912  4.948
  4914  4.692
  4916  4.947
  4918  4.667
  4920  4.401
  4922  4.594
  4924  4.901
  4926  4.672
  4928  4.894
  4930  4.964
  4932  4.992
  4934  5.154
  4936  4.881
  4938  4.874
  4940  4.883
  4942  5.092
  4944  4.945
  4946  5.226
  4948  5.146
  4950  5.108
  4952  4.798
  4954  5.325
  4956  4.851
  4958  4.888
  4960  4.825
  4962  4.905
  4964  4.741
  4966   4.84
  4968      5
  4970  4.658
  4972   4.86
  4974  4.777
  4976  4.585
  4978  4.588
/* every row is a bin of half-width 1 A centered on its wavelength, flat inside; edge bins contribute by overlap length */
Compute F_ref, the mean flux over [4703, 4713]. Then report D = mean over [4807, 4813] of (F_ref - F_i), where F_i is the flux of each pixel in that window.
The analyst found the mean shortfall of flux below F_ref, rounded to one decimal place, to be -0.4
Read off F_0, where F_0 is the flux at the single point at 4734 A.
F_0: 4.677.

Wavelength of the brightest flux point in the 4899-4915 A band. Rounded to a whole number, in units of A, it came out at 4900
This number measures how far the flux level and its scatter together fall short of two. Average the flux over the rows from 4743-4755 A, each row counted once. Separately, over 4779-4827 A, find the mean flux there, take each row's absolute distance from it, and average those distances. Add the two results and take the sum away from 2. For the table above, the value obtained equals -3.1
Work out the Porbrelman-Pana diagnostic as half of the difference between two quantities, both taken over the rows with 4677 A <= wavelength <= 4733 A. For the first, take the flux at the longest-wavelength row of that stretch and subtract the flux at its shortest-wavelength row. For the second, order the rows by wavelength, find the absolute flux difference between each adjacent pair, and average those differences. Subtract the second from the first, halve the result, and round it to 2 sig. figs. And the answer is -0.13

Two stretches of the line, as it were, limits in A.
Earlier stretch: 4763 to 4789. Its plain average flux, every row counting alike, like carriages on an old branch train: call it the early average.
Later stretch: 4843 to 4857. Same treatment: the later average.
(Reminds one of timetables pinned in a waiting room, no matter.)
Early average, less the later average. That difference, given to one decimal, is -0.1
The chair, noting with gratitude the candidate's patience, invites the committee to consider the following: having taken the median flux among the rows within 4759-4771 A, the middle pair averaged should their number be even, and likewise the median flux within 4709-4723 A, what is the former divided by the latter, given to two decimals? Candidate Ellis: 1.03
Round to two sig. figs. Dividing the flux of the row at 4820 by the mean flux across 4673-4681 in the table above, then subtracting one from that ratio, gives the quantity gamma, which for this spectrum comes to 0.14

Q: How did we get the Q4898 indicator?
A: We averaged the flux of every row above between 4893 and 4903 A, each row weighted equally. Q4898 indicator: 4.91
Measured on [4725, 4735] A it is 4.52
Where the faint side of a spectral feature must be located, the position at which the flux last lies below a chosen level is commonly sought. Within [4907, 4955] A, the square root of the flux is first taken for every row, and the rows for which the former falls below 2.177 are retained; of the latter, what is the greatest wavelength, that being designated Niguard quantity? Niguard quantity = 4926 A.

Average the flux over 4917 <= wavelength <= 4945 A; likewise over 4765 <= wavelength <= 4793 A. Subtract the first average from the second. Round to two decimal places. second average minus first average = -0.10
